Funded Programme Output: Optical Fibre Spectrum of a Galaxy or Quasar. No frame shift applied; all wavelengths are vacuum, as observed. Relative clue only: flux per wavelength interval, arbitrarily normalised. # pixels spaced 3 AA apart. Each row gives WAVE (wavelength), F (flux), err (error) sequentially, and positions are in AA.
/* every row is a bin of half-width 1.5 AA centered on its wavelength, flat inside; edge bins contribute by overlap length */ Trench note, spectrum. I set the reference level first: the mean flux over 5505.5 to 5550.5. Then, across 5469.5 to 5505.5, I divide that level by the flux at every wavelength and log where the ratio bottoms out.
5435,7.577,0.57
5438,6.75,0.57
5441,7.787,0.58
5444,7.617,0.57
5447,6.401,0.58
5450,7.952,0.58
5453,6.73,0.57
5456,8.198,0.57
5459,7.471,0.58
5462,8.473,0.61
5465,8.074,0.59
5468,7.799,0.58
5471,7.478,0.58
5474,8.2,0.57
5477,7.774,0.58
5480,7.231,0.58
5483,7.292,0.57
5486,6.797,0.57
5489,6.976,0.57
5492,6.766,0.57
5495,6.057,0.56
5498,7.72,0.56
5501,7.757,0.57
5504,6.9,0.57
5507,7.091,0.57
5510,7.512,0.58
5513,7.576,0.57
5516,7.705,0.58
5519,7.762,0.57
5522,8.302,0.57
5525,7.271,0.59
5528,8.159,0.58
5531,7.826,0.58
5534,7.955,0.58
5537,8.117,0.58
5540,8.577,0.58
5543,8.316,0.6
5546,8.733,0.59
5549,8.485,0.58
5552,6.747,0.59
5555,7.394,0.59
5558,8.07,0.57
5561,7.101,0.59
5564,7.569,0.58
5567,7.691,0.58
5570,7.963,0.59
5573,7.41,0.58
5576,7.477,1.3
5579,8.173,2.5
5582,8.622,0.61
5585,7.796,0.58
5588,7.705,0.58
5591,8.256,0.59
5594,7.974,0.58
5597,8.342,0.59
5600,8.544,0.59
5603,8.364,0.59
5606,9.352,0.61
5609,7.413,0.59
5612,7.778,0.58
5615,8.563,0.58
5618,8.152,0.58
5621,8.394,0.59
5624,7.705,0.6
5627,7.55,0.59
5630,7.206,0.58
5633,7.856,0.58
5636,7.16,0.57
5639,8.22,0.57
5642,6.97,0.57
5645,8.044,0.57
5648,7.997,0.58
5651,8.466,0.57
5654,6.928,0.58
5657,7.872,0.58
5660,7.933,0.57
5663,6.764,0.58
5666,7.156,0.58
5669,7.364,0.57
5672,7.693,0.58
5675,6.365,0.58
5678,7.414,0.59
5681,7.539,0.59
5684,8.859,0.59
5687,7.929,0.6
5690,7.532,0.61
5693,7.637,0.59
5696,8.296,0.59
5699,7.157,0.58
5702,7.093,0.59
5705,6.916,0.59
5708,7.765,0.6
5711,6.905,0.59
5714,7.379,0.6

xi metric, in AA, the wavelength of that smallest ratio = 5474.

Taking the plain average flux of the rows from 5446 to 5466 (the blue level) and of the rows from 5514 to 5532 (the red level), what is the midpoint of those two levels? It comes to 7.73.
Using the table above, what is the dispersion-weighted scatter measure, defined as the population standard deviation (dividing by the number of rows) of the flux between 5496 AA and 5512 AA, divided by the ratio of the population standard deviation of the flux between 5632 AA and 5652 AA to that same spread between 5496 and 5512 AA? 0.23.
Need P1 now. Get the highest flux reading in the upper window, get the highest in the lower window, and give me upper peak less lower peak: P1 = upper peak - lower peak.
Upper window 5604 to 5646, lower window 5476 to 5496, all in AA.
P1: 1.6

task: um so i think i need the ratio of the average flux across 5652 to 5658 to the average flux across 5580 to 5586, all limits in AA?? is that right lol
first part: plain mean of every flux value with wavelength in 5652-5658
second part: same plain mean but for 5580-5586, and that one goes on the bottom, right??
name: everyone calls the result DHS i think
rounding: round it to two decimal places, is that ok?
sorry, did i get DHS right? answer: 0.90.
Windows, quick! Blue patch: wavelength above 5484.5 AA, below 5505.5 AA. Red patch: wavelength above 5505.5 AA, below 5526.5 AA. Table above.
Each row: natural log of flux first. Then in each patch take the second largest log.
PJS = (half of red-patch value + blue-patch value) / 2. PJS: 1.53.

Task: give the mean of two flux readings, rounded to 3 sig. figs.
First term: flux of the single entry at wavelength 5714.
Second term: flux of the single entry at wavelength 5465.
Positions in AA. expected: 7.73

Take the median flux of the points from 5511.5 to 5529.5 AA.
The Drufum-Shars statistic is 7.7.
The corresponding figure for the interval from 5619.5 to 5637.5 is 7.6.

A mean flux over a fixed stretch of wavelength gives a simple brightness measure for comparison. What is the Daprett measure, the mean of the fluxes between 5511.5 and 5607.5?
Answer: 7.98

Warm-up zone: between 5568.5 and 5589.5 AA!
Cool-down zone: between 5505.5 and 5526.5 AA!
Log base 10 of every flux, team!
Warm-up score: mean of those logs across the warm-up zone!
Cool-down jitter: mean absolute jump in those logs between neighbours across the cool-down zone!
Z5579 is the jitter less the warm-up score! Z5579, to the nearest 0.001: -0.875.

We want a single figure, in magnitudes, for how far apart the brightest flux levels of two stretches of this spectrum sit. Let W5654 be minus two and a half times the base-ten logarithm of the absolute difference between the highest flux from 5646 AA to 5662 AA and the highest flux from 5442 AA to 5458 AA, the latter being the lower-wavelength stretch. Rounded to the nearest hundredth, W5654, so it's 1.43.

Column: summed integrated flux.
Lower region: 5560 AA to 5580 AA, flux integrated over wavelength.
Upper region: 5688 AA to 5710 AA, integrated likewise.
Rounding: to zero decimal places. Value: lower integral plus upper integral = 317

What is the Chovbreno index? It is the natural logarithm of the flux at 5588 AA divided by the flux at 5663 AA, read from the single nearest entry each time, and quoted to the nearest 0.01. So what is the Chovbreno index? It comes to 0.13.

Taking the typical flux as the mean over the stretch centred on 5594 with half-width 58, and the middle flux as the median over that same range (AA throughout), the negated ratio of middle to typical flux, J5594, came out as -1.01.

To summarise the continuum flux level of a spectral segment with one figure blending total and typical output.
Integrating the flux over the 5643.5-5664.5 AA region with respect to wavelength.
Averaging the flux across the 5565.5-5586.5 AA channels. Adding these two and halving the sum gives 85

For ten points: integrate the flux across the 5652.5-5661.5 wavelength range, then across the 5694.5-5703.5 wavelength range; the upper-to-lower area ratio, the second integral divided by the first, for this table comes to 0.99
